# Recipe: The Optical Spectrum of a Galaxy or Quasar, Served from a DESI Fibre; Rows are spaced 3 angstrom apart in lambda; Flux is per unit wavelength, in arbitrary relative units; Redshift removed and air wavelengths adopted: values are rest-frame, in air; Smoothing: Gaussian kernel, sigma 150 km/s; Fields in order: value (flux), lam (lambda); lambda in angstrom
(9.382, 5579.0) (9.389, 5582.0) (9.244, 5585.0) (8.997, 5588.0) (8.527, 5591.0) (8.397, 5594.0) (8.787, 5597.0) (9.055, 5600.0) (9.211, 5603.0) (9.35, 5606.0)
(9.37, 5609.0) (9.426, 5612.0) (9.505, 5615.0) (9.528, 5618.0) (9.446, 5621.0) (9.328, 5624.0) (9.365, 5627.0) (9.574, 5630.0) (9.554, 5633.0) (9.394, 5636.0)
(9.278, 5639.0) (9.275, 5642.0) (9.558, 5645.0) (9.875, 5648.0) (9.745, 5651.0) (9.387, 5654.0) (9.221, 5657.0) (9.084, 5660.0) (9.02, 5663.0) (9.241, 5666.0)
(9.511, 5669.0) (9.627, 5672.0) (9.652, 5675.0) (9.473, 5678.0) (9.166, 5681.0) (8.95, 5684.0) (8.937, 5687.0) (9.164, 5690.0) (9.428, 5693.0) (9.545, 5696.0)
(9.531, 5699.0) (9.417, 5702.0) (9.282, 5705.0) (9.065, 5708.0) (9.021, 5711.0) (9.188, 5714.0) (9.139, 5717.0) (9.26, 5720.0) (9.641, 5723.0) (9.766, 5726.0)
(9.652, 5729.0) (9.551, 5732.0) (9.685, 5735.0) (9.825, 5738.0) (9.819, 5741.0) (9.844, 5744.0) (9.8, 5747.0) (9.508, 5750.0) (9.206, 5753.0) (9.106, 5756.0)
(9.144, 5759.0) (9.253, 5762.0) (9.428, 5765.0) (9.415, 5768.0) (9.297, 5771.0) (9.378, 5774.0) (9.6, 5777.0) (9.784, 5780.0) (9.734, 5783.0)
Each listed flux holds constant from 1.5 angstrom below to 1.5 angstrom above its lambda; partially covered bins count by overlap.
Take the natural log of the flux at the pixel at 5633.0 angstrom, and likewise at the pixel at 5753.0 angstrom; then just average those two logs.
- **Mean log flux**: 2.24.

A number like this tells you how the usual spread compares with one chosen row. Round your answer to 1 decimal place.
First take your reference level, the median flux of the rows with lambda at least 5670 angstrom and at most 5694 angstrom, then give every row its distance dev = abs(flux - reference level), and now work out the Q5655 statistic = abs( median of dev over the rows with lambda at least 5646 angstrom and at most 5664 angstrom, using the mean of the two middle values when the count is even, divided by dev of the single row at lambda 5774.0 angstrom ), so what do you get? 3.0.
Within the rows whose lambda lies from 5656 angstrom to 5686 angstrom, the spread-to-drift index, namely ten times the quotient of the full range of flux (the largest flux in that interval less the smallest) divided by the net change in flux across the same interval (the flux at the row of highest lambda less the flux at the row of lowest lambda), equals -26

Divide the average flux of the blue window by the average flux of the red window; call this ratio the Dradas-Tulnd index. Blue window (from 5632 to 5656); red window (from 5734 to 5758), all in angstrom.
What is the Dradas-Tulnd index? 0.99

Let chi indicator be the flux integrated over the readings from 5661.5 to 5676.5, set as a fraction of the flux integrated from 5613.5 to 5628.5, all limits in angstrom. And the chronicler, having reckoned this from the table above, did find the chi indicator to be 0.997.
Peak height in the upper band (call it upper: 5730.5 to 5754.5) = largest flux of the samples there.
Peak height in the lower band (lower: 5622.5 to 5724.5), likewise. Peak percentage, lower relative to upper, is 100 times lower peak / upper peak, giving 100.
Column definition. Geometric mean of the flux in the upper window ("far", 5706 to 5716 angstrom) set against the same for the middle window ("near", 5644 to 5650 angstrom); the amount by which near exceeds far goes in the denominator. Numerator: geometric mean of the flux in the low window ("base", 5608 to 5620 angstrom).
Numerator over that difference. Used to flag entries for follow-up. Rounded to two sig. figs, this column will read 15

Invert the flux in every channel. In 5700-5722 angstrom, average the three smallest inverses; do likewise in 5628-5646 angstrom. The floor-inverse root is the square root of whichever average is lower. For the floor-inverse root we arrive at 0.323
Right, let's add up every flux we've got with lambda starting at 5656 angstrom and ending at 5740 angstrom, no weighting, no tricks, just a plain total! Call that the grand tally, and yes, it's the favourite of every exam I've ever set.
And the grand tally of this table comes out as 262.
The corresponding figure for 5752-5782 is 94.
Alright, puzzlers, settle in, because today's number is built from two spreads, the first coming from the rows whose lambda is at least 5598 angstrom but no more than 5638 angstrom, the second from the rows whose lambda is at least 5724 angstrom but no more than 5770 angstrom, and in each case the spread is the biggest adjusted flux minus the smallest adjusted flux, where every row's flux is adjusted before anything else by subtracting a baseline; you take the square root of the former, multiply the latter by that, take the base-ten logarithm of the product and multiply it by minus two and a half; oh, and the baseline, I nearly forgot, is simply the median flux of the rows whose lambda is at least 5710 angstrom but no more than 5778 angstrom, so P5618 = 0.69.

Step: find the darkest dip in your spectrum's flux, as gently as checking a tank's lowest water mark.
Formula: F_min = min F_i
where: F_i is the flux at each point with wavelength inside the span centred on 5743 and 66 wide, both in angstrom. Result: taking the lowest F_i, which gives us 9.021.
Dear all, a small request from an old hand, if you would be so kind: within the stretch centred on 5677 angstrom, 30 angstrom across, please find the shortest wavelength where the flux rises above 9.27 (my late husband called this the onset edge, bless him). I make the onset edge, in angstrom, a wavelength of 5669.0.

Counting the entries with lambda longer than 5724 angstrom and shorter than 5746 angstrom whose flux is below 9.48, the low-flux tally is 0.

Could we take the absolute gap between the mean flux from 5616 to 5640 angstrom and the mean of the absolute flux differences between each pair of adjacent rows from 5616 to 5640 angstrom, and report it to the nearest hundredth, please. 9.33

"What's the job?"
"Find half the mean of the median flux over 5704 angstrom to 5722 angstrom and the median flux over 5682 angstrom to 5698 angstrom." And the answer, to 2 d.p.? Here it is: 4.58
